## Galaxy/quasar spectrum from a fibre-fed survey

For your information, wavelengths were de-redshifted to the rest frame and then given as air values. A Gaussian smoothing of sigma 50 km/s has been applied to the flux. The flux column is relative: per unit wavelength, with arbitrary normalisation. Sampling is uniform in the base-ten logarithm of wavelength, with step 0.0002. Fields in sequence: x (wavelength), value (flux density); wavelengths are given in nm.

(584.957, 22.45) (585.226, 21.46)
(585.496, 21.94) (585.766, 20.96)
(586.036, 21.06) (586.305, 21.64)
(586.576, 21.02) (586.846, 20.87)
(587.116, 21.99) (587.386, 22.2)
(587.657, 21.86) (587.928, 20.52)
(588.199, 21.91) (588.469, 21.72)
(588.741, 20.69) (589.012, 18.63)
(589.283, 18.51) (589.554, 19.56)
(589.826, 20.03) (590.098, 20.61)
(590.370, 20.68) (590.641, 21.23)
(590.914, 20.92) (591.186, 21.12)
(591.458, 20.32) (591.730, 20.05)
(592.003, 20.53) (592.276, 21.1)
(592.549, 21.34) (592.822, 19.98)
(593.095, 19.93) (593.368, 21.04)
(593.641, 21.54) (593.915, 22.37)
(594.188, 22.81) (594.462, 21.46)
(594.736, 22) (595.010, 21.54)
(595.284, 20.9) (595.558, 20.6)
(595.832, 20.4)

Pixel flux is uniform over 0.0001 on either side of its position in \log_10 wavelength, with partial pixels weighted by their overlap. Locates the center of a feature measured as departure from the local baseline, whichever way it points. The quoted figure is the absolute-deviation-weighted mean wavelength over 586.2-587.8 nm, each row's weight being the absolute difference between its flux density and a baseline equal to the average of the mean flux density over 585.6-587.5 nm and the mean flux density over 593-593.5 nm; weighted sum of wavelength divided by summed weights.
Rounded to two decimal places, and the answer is 587.17 nm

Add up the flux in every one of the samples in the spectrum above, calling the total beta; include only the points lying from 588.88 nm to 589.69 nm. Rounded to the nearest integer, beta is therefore 57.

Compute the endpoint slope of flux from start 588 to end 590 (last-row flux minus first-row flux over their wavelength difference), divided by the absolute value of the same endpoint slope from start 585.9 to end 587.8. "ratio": -2.3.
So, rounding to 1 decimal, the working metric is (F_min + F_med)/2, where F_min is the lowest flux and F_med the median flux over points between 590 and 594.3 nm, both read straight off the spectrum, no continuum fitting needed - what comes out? 20.5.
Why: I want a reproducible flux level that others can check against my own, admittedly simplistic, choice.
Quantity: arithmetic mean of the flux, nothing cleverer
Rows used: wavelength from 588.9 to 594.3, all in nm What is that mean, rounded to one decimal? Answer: 20.6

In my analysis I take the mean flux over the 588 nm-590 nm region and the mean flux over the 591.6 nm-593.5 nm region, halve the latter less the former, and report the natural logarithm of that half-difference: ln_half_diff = -1.6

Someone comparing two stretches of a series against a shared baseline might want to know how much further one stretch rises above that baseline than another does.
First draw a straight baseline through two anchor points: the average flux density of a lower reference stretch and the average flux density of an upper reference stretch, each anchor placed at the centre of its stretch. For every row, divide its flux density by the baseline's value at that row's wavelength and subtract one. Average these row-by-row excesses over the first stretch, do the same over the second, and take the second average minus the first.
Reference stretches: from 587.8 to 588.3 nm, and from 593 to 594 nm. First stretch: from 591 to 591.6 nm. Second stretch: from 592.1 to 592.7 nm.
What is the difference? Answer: 0.02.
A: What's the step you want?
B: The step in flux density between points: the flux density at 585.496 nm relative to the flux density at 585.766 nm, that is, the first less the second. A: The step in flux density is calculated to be 1.0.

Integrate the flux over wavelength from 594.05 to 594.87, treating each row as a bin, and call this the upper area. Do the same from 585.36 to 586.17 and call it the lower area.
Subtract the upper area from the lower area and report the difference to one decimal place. -0.9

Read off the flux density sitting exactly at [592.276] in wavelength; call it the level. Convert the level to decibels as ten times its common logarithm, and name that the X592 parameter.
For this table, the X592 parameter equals 13.2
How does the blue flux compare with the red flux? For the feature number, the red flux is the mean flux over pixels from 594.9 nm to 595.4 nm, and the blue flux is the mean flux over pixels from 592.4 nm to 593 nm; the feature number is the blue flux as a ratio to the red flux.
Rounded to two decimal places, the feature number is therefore 0.97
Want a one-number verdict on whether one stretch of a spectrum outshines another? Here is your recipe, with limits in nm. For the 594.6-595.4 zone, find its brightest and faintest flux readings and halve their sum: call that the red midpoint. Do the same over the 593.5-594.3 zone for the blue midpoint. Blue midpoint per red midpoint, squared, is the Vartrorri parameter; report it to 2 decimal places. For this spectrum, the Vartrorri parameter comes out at 1.07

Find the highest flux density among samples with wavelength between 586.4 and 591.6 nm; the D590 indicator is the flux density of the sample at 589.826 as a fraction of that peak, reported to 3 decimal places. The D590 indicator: 0.902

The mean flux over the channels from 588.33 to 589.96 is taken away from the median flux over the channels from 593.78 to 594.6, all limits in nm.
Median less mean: 2.5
